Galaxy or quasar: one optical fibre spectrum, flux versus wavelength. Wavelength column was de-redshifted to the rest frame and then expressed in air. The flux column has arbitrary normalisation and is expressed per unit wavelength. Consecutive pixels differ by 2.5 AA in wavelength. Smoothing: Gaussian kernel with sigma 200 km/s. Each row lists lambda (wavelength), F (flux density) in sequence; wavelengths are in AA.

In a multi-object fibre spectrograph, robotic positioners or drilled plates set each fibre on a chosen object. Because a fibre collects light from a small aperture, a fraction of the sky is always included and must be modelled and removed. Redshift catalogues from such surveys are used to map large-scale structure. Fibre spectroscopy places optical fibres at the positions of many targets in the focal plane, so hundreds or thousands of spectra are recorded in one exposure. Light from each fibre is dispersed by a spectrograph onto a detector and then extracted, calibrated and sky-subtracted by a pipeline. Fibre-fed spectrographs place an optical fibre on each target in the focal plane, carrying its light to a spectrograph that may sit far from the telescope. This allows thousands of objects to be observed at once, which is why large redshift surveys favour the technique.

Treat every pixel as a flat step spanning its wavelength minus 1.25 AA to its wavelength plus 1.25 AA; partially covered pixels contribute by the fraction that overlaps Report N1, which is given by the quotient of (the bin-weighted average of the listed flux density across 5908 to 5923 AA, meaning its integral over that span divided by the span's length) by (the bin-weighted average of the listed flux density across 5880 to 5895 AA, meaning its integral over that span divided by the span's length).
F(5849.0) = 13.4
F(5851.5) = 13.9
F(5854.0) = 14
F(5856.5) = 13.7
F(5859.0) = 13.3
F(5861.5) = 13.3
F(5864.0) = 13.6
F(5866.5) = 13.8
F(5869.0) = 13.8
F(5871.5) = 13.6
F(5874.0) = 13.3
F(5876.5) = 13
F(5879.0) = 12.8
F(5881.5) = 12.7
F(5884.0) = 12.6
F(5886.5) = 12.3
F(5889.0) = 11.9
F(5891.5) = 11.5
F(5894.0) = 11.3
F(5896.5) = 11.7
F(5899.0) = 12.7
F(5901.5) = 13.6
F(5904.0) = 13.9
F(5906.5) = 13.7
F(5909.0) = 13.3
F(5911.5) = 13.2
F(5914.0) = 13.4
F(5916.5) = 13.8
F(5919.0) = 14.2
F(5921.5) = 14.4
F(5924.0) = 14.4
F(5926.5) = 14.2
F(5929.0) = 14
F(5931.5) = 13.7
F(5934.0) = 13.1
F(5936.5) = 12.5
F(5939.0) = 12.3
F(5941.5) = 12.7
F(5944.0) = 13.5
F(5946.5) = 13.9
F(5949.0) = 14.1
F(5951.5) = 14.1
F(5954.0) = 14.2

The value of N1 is 1.14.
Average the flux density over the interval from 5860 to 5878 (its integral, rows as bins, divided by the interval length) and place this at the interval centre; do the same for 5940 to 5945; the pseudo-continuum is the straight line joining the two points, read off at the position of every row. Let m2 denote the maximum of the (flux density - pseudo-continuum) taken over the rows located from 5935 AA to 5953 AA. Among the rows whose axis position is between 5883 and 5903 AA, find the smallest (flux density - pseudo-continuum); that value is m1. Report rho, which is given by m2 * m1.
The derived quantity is -2.3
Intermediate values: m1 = -2.0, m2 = 1.11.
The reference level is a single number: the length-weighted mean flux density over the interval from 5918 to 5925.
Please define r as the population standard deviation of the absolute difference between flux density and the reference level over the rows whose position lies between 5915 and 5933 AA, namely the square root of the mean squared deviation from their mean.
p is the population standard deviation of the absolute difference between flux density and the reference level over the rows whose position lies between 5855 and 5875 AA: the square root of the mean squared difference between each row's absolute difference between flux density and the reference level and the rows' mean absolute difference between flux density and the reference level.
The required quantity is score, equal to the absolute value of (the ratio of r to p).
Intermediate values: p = 0.21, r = 0.22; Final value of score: 1.1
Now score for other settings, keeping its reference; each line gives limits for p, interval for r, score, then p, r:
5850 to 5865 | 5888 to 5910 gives 3.6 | 0.27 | 0.98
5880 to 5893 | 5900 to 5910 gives 0.5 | 0.45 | 0.22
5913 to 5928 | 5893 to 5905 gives 3.2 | 0.32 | 1.02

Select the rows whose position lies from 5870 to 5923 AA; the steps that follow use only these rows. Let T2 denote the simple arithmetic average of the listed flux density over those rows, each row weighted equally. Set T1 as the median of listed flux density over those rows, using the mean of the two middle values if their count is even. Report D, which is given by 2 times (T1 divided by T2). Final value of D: 2.032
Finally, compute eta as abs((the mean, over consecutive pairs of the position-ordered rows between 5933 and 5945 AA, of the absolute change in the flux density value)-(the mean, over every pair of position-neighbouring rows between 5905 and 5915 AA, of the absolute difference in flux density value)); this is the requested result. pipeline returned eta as 0.267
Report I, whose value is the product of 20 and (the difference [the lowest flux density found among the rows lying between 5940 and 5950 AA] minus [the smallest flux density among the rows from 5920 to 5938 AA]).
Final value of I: 4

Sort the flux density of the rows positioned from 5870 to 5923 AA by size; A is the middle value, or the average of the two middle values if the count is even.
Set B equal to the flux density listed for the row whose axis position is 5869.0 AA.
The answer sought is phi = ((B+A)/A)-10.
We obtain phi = -7.95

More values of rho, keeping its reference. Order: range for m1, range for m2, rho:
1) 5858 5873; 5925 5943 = -0.2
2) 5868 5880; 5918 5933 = -0.8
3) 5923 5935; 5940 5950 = 0.0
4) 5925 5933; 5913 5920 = 0.6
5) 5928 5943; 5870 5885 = -0.1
